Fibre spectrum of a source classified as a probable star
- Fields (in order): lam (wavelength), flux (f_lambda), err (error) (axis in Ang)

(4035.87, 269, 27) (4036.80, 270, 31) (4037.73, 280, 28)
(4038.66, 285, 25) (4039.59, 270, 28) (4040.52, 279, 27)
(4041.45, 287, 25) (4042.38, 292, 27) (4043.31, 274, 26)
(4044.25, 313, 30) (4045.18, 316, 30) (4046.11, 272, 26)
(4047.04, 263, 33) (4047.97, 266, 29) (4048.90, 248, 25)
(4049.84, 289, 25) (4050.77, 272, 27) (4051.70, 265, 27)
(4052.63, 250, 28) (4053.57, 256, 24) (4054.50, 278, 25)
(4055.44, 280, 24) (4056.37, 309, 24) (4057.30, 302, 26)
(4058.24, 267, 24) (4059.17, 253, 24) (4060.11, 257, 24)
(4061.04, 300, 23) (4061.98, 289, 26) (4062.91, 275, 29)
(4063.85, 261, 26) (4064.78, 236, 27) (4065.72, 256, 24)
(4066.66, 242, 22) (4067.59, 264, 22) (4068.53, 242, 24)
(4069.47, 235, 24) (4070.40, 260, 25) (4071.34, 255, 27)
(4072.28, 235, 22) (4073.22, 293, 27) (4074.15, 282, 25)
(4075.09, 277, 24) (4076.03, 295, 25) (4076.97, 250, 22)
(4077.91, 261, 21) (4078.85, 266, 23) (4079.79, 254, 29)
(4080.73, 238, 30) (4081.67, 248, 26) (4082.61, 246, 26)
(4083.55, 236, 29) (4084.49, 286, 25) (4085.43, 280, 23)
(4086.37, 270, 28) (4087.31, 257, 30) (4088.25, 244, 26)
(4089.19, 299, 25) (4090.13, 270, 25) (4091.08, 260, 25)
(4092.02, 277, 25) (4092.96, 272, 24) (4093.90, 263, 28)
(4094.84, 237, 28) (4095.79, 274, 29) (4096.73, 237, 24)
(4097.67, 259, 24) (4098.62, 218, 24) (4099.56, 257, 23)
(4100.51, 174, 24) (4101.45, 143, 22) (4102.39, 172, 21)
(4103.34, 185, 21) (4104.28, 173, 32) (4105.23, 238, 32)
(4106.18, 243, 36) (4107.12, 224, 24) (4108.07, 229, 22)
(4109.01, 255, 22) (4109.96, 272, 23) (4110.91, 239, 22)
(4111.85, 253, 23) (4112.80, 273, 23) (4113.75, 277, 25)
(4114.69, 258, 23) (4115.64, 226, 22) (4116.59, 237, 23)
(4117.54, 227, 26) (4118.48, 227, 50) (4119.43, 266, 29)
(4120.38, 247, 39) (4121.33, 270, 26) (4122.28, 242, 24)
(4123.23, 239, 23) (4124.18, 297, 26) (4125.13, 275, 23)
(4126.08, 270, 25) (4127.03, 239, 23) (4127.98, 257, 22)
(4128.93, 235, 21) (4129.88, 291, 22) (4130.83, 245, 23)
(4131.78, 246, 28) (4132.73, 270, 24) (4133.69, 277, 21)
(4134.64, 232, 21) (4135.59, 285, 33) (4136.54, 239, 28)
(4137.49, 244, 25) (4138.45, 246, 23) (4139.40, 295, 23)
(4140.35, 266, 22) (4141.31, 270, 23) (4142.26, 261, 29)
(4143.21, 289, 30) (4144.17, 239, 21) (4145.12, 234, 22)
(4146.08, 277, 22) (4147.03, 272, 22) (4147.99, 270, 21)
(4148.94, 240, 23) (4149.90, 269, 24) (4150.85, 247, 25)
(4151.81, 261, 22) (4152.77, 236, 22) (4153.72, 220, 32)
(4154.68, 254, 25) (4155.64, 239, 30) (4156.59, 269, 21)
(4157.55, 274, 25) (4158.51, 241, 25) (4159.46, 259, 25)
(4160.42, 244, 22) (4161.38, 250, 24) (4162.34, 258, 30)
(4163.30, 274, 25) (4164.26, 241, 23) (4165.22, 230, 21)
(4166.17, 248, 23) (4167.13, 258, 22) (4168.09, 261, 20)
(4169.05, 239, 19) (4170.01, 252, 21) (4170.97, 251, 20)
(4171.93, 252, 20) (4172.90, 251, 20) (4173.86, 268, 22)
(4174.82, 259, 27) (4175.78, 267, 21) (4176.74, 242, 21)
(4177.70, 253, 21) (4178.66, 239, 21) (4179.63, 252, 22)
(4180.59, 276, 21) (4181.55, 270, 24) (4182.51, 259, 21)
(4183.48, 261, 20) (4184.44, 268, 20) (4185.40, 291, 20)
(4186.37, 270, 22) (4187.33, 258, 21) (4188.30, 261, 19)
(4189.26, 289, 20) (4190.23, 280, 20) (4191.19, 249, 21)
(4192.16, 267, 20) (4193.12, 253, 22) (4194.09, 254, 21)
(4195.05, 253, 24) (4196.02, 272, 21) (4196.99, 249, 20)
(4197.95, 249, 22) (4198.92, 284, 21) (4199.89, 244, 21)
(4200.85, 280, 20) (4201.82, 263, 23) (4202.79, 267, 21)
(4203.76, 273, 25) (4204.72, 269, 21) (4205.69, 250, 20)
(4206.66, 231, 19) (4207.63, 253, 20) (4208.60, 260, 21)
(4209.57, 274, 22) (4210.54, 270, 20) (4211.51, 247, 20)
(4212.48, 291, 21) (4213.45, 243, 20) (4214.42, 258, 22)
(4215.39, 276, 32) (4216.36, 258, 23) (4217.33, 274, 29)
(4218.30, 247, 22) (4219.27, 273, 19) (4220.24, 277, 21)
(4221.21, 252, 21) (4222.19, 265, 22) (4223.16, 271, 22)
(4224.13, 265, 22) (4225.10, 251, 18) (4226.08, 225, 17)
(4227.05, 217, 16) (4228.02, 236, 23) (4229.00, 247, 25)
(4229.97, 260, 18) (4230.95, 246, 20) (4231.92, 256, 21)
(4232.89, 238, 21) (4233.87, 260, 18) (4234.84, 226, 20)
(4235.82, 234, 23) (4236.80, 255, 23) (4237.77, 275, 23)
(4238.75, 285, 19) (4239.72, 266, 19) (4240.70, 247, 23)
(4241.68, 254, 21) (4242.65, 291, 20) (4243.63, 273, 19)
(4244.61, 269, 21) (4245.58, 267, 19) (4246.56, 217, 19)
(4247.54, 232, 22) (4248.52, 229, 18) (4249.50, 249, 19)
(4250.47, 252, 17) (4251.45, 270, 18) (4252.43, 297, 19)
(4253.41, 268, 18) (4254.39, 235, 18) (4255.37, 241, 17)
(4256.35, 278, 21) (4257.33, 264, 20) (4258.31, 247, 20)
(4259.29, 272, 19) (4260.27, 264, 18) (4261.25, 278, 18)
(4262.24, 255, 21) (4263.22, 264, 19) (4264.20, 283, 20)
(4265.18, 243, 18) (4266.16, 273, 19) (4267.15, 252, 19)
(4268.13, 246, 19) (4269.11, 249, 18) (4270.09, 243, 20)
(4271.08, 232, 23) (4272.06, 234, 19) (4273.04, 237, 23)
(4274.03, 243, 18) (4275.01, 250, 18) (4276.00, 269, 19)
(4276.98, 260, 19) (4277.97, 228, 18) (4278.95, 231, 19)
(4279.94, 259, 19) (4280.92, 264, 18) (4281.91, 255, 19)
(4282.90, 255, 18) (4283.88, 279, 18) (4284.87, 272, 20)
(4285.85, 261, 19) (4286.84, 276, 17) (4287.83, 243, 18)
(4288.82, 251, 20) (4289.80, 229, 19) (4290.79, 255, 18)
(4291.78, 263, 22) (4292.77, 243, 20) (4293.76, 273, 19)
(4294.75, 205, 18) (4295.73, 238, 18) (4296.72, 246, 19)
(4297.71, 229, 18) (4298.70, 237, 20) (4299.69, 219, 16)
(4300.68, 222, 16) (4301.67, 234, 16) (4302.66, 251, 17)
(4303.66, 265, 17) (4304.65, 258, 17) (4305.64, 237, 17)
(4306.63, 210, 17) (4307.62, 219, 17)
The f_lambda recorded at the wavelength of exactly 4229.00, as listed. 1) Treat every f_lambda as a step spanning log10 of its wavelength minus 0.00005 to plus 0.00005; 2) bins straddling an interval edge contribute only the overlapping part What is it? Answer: 247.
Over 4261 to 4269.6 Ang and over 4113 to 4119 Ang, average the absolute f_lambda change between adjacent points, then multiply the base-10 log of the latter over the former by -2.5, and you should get 0.29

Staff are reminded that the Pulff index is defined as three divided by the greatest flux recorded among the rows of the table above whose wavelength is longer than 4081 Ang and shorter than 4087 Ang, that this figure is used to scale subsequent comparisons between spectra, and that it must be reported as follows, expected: 0.0105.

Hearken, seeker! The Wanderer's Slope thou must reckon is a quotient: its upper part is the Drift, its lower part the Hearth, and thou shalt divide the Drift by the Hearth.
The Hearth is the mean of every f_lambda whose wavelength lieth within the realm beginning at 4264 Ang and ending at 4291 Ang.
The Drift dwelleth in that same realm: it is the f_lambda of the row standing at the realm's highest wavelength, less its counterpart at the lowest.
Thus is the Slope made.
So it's -0.11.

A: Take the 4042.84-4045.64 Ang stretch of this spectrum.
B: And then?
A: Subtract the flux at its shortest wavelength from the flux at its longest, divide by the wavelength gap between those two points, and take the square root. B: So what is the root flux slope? 4.7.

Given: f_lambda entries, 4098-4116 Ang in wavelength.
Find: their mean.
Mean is 227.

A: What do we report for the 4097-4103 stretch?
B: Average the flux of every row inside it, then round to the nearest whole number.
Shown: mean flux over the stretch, 204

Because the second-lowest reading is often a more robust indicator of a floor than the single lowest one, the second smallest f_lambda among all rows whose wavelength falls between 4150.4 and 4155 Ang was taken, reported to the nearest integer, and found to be 236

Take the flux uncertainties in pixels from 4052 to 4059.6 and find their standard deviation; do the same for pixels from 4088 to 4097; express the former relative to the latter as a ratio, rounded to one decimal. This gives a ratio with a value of 0.8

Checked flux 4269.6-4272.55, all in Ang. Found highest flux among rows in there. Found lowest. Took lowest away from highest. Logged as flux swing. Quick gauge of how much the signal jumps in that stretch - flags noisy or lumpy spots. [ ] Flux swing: 11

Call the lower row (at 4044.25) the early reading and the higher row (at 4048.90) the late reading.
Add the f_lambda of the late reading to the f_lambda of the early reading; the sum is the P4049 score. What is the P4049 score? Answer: 561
